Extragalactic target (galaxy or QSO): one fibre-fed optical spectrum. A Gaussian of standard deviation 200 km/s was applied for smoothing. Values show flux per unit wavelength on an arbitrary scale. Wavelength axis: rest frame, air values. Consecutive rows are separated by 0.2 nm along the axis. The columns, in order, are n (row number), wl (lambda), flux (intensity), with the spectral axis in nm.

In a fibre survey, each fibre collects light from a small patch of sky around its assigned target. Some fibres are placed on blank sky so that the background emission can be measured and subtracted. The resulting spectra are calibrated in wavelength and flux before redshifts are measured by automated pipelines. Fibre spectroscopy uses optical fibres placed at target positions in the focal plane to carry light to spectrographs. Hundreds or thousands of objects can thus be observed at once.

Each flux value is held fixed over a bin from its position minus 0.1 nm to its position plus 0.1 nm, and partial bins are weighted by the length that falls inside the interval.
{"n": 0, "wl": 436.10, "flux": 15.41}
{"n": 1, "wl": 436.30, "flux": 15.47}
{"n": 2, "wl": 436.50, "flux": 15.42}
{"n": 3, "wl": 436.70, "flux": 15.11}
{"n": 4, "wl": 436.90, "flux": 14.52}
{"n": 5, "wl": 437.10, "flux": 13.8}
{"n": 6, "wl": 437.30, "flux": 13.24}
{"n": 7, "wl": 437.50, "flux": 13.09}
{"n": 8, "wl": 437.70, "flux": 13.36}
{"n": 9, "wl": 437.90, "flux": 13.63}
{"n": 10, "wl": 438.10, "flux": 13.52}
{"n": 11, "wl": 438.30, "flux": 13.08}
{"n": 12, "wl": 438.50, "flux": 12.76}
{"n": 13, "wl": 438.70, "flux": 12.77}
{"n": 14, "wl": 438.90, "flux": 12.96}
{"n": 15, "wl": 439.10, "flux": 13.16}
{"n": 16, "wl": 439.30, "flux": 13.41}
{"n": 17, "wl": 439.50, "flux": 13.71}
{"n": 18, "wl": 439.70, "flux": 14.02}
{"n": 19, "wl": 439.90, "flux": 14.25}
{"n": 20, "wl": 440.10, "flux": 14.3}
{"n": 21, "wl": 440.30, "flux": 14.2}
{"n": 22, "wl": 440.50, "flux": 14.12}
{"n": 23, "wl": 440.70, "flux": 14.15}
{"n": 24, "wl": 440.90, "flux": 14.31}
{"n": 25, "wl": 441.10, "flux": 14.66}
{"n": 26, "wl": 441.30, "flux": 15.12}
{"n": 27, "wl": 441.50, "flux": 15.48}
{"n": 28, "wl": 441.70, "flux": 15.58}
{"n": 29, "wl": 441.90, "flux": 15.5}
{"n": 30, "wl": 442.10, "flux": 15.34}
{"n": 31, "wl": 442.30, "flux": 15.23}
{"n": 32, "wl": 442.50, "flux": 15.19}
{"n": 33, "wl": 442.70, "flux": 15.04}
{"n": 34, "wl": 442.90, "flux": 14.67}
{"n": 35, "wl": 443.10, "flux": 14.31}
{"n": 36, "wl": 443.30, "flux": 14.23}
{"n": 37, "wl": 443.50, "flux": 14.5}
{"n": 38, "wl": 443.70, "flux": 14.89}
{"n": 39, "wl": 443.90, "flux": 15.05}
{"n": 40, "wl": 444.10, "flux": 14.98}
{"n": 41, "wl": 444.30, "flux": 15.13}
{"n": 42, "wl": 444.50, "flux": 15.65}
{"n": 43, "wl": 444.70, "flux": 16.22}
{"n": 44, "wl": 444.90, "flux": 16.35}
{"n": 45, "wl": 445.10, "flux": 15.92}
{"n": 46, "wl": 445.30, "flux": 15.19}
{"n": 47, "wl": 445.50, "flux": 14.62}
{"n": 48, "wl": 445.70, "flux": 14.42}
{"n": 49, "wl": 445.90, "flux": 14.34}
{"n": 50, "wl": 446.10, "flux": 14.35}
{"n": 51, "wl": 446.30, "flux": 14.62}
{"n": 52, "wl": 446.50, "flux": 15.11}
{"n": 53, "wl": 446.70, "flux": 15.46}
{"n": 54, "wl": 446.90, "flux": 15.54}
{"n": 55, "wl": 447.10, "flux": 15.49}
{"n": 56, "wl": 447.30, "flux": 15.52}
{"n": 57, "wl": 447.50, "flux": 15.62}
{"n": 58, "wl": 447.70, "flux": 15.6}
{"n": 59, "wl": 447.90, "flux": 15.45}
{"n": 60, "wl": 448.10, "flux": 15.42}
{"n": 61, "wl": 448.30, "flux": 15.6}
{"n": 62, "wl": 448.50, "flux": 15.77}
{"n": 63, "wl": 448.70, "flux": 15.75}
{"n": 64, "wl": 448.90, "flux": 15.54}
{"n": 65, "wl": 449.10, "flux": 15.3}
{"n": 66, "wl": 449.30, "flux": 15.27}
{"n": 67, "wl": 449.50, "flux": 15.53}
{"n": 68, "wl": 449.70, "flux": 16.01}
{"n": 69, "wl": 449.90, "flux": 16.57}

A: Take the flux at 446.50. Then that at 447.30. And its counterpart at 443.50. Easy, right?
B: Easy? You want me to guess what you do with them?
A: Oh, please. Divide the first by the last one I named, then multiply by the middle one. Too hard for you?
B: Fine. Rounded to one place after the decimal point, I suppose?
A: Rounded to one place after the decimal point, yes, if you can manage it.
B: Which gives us 16.2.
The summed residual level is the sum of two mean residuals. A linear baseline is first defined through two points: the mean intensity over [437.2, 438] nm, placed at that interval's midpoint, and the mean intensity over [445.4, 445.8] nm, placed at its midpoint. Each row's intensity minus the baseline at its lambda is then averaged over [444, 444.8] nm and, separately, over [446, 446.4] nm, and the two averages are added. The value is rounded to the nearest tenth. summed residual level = 1.0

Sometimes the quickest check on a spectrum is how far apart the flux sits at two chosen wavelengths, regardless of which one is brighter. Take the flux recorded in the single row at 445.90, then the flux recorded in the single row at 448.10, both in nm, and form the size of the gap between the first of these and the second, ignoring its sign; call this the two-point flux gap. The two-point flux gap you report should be 1.1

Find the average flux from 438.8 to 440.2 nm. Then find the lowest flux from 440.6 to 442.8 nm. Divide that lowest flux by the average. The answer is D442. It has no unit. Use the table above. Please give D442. 1.03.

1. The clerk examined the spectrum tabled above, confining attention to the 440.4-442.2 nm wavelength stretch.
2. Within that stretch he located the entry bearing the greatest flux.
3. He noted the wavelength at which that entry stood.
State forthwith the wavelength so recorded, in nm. 441.70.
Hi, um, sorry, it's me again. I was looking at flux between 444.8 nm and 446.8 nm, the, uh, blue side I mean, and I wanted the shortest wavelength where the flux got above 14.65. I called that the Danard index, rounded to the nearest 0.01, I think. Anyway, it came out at 444.90 nm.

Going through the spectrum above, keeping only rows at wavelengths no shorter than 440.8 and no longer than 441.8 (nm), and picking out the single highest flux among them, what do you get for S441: 15.58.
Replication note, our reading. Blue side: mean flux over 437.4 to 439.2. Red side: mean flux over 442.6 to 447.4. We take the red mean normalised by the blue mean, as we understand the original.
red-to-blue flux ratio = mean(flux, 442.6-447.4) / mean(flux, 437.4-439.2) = 1.15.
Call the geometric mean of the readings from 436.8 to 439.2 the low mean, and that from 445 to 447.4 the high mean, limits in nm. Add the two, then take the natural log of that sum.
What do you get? 3.345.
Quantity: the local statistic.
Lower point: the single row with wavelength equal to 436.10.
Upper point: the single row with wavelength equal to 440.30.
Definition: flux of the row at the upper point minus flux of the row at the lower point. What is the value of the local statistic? -1.2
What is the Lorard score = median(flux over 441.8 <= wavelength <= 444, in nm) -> 15.04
